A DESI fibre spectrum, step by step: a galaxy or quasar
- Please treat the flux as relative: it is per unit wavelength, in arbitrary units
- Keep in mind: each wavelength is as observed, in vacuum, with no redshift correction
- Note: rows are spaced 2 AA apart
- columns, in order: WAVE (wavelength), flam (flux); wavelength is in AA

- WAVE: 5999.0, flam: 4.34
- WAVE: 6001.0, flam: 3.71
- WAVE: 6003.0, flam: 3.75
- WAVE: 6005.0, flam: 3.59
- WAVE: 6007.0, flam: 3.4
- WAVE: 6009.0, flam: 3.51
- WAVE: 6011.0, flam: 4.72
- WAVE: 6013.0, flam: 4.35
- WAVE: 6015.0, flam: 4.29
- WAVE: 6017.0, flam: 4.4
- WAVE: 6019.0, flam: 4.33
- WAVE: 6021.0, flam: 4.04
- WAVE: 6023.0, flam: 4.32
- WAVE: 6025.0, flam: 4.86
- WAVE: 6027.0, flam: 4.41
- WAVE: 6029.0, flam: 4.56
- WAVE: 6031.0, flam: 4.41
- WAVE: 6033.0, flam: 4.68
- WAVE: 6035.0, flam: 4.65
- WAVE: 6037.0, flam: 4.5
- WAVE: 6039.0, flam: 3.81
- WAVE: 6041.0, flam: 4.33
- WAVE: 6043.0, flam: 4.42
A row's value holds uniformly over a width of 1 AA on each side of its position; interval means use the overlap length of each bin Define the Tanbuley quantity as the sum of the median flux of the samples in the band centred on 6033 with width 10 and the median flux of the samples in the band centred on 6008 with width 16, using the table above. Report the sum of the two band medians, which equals 8.29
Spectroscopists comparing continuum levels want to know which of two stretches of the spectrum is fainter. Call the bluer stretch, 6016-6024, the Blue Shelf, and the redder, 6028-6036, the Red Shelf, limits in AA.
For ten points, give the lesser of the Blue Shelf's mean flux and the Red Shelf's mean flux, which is 4.27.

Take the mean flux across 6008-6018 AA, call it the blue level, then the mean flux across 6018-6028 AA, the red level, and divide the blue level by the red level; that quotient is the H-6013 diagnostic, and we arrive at 0.97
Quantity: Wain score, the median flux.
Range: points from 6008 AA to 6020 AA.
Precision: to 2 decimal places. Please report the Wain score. 4.34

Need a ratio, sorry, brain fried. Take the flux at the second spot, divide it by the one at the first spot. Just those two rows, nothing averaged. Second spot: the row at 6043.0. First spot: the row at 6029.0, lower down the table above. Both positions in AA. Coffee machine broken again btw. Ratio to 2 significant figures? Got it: 0.97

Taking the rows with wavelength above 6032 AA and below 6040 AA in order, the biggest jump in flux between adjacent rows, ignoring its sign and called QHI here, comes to 0.7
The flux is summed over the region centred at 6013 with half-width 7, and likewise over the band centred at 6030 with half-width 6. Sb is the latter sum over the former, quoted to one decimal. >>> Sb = 1.0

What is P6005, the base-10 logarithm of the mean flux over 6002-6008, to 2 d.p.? 0.55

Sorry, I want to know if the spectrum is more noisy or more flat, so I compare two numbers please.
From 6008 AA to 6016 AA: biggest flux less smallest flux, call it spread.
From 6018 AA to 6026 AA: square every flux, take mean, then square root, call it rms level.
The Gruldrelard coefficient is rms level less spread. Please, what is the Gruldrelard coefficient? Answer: 3.2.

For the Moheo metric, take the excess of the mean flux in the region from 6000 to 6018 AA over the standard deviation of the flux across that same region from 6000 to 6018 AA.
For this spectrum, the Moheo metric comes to 3.5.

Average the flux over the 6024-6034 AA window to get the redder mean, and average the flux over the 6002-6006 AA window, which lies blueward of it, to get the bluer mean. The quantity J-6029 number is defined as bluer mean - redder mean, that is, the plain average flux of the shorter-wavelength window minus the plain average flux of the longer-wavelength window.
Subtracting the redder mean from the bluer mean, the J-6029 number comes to -0.9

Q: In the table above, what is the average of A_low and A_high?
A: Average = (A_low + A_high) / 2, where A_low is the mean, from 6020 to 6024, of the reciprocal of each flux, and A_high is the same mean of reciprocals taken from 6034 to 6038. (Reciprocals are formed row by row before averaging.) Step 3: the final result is 0.229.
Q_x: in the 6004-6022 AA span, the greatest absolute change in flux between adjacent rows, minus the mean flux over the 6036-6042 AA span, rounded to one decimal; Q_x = -3.0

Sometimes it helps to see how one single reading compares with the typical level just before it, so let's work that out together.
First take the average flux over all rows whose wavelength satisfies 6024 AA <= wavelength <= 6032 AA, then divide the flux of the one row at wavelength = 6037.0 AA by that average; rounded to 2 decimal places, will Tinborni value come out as 0.99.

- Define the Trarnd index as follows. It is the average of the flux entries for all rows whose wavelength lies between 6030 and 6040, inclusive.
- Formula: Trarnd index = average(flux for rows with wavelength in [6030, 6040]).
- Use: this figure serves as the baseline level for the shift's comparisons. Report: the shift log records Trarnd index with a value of 4.4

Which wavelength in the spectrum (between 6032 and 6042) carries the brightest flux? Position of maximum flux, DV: 6033.0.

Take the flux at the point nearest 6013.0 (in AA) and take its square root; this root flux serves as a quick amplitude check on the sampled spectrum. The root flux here 2.086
